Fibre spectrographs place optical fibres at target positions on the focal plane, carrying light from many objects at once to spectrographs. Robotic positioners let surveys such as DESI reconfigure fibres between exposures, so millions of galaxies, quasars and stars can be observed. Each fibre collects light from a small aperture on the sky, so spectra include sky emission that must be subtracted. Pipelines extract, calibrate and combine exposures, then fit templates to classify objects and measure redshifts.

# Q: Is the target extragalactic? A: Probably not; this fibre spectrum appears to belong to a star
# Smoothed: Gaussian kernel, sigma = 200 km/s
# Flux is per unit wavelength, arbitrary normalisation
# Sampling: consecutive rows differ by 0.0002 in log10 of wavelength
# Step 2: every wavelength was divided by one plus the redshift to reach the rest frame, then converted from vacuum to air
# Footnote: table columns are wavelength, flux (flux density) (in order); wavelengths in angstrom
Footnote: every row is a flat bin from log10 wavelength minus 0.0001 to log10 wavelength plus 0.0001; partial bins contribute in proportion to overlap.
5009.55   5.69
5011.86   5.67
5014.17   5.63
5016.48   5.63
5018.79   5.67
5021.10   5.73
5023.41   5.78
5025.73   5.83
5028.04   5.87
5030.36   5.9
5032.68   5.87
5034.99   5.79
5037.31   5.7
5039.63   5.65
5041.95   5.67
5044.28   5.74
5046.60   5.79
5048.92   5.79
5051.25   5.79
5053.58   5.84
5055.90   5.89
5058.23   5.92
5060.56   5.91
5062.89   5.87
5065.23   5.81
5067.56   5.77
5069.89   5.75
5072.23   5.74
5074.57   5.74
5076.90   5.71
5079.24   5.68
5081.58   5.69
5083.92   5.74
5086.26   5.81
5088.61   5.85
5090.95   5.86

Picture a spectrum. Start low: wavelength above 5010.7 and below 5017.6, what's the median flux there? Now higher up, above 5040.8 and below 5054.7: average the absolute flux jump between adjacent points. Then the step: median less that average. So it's 5.60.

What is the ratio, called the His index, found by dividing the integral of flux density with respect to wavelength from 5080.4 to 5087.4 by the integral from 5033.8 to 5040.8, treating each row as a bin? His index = 1.0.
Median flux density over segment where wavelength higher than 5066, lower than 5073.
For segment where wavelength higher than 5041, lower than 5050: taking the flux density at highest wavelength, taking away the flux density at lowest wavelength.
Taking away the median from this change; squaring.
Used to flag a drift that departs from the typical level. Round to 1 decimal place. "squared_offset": 31.7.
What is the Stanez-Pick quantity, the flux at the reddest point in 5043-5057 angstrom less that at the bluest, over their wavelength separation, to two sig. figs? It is 0.013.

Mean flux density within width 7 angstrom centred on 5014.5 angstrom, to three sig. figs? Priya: 5.64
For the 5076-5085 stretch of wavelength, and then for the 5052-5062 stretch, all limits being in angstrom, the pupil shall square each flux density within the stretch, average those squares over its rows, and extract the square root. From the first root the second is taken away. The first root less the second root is -0.19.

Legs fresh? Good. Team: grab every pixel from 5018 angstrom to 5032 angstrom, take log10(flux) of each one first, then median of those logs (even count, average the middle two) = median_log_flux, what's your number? 0.764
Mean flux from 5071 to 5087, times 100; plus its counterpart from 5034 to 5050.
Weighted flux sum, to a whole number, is 579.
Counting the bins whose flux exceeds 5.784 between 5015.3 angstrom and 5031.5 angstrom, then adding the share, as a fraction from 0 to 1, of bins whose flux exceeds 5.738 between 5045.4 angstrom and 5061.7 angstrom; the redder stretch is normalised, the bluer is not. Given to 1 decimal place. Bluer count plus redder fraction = 4.0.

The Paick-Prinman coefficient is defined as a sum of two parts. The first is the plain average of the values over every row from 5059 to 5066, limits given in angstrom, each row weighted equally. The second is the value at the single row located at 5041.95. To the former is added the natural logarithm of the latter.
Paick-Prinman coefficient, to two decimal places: 7.60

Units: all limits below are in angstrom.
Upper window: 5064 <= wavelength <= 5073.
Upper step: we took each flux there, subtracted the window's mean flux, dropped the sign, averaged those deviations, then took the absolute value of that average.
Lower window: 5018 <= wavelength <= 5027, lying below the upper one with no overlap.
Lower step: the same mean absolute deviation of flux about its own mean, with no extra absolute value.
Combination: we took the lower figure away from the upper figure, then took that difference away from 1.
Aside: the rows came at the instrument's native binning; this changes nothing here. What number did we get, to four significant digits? 1.030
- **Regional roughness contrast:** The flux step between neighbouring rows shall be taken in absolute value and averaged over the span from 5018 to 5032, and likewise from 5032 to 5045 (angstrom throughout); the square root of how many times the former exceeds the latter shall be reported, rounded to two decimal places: 0.86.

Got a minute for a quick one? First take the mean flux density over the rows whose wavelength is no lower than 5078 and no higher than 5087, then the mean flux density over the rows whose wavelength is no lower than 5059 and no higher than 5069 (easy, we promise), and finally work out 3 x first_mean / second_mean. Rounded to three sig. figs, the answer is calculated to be 2.94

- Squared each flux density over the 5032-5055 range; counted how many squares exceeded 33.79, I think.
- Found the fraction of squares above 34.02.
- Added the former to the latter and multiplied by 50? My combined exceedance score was 110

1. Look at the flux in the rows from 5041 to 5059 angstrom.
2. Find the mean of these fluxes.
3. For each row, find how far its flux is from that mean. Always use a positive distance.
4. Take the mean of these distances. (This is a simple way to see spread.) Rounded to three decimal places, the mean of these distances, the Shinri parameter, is 0.060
